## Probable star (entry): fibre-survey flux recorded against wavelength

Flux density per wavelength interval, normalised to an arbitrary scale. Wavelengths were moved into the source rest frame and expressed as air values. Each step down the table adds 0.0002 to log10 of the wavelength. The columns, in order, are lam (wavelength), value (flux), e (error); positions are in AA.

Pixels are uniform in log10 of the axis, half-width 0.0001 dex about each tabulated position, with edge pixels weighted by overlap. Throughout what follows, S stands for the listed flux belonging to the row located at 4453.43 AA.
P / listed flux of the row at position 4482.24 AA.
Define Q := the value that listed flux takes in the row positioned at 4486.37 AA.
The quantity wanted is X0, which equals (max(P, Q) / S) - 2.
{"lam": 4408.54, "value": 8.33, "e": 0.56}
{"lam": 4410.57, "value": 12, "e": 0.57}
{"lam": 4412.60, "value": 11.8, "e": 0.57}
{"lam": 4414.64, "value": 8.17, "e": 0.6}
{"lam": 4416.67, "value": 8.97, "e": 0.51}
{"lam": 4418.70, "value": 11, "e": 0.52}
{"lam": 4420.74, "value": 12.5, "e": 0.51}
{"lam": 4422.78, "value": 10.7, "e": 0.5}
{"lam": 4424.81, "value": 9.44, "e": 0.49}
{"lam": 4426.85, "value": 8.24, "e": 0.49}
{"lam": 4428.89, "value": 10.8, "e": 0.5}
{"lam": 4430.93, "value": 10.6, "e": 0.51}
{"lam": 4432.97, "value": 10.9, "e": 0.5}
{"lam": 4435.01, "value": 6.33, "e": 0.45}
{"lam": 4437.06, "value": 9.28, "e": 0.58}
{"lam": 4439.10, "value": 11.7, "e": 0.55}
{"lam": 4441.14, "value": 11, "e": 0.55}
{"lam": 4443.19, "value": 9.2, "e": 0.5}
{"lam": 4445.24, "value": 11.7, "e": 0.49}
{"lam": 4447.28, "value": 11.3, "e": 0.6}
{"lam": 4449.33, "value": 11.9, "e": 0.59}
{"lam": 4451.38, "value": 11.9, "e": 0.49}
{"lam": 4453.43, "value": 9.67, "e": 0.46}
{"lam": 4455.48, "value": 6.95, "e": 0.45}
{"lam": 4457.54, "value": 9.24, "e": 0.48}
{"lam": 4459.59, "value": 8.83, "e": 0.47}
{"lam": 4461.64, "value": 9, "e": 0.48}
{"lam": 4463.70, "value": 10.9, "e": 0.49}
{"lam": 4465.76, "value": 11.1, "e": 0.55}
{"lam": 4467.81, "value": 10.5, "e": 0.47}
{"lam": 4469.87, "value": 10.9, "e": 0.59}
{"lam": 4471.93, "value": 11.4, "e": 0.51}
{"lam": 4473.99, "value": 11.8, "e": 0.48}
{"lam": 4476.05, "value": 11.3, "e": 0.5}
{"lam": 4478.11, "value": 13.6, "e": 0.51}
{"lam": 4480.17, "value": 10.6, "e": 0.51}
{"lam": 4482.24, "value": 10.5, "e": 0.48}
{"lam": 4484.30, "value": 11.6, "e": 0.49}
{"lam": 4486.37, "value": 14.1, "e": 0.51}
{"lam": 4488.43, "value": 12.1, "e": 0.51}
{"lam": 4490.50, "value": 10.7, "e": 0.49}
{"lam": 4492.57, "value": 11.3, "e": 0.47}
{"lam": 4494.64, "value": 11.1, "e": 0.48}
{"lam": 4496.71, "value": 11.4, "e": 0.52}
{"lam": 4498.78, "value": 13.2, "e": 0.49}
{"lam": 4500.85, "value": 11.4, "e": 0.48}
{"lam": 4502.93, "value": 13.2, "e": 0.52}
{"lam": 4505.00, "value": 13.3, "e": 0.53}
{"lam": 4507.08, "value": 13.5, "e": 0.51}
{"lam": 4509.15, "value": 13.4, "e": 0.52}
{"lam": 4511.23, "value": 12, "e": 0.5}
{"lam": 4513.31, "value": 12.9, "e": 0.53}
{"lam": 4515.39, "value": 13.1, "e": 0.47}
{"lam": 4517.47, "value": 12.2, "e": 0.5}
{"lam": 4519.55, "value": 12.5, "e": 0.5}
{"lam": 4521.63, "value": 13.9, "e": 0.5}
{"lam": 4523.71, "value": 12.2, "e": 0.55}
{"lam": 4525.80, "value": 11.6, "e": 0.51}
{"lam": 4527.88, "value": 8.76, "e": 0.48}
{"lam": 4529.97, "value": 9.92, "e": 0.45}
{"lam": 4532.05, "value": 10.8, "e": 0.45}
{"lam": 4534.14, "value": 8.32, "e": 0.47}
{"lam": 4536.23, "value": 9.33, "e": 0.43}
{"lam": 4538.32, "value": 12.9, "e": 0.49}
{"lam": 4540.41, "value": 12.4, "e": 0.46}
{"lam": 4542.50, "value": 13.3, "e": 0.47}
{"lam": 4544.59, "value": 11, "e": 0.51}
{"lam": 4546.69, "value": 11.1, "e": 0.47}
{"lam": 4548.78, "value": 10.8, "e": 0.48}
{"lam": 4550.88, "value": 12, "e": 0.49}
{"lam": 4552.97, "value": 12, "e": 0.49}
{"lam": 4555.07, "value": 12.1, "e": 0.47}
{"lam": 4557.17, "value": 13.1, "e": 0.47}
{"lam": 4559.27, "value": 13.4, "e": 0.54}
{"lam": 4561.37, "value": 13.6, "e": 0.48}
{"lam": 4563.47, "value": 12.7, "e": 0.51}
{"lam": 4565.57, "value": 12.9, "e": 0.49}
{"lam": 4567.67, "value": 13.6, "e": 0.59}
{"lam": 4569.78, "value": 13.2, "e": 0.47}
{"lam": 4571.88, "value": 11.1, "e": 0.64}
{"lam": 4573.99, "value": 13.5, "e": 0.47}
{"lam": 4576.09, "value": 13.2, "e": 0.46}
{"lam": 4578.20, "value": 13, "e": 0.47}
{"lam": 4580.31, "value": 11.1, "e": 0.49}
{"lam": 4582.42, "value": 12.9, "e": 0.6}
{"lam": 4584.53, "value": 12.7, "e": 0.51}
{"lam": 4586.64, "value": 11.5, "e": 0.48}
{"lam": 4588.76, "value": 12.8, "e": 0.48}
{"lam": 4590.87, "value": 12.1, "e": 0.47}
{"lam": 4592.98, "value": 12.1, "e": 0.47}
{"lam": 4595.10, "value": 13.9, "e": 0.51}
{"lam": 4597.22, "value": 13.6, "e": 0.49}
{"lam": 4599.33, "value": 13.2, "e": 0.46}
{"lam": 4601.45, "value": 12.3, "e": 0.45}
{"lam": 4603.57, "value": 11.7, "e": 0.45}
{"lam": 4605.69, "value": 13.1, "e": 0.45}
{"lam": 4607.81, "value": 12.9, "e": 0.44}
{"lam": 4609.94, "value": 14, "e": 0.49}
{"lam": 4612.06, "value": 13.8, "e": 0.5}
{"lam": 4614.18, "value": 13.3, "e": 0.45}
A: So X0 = -0.5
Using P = 10.5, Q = 14.1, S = 9.67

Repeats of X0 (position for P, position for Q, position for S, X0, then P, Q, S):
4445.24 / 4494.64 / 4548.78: -0.9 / 11.7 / 11.1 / 10.8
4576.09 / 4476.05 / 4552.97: -0.9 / 13.2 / 11.3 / 12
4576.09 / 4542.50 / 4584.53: -1.0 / 13.2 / 13.3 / 12.7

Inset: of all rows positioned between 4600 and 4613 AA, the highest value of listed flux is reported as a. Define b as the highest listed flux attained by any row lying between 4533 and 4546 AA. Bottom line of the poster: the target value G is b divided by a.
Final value 0.950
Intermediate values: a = 14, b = 13.3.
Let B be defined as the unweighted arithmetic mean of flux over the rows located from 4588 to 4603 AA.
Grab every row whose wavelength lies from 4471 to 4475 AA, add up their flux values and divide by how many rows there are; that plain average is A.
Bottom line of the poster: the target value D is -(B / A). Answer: -1.1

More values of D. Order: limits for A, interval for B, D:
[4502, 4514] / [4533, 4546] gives -0.9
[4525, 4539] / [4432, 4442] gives -1.0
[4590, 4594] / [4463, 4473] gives -0.9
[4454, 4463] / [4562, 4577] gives -1.5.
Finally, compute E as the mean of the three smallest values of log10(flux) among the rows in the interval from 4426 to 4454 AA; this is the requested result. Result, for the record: 0.89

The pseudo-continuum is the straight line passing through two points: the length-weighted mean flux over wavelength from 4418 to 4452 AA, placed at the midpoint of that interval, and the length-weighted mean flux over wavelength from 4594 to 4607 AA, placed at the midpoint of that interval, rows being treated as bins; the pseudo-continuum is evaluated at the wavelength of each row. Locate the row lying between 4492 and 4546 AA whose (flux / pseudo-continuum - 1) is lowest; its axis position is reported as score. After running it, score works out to 4534.14 AA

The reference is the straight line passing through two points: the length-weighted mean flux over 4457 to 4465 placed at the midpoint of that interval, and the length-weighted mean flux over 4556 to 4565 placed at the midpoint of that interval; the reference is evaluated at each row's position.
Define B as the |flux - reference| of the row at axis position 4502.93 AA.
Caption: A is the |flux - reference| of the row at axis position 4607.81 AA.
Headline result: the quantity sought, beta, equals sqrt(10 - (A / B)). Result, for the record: 3.01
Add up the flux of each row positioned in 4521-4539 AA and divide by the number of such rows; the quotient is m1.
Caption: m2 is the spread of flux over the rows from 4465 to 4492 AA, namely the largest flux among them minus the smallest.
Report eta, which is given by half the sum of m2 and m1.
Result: 7.2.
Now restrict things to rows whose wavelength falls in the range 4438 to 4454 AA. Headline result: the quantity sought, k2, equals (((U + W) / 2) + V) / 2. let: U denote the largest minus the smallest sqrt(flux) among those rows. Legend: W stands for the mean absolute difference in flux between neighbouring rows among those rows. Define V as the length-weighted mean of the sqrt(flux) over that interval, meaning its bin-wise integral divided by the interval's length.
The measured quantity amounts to 2.06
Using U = 0.42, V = 3.33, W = 1.2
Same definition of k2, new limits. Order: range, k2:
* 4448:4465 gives 2.11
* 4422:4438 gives 2.20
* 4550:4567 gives 1.94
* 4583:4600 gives 2.07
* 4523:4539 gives 2.23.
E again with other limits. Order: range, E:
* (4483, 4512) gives 1.04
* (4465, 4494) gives 1.02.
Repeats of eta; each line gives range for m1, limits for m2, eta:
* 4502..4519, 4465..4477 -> 7.1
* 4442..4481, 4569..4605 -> 6.7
